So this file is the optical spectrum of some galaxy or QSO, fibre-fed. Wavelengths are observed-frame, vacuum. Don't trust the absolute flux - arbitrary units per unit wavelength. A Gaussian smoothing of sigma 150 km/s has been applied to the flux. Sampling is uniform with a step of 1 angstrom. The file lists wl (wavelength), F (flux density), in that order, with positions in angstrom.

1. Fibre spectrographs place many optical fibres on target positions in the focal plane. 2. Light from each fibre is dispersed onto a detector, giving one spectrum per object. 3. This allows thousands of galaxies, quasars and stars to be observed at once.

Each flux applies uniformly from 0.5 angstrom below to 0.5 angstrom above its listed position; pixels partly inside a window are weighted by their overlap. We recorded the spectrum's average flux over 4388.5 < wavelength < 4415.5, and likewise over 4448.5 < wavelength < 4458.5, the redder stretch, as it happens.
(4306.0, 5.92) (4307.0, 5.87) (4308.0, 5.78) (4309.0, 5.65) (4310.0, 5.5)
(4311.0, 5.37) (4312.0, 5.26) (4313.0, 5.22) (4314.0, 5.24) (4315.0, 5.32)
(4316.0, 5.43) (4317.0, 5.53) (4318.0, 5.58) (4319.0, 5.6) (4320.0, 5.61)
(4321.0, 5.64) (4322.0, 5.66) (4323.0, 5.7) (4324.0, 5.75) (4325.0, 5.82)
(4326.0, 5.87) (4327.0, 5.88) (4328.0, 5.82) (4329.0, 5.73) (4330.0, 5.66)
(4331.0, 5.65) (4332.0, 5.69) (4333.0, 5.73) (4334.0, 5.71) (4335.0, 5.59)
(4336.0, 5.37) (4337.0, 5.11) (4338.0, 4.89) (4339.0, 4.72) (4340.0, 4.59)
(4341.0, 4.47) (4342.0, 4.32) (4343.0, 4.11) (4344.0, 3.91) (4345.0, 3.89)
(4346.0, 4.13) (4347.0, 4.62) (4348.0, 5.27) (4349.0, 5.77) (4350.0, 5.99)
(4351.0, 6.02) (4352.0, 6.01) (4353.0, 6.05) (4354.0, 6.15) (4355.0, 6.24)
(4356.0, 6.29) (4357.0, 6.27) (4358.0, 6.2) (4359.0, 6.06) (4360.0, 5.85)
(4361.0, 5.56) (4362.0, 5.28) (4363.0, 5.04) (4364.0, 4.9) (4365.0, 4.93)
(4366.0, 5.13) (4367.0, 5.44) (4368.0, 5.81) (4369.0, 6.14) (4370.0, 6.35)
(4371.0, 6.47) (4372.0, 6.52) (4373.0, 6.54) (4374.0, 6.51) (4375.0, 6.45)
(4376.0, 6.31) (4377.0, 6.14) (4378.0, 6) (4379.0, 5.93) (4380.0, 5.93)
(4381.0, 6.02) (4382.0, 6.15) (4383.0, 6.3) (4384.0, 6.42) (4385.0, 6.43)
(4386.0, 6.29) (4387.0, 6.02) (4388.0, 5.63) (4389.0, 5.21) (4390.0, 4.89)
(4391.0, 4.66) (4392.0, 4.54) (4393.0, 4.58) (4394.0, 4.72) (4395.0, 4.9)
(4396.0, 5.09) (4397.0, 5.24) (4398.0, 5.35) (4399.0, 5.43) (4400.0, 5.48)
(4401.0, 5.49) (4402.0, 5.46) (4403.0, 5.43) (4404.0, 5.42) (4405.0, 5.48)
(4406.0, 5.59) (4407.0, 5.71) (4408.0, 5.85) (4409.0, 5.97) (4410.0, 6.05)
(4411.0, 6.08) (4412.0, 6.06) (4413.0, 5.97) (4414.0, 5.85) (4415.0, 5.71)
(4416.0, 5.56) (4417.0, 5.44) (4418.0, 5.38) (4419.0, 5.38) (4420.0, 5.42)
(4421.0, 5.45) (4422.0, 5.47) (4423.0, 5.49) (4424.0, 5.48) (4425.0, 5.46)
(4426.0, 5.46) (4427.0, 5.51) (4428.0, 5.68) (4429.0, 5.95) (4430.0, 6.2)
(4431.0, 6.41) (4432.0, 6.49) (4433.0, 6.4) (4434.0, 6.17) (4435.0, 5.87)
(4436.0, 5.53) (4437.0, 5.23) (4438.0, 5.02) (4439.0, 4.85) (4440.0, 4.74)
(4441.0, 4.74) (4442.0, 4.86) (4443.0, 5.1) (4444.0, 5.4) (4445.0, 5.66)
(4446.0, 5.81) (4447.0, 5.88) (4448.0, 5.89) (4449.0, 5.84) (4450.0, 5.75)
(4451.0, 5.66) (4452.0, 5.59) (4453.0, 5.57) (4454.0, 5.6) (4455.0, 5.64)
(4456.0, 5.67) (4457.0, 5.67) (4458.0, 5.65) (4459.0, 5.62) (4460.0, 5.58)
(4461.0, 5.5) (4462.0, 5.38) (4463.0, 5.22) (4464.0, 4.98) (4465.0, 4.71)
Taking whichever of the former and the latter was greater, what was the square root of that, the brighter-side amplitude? 2.38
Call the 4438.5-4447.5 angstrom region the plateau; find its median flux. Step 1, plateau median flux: 5.1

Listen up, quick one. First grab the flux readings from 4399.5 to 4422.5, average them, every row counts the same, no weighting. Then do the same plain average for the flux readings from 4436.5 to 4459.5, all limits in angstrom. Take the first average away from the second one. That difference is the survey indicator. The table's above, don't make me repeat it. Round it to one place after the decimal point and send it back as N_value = -0.2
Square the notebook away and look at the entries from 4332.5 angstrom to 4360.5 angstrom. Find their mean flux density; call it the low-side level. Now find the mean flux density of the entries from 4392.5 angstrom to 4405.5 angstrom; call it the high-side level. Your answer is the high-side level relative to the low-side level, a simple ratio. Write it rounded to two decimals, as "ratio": 0.98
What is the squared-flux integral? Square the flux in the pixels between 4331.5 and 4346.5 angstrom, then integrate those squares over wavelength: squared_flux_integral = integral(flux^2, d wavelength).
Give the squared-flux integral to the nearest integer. 354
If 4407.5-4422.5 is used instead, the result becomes 490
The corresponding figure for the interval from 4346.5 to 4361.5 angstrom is 523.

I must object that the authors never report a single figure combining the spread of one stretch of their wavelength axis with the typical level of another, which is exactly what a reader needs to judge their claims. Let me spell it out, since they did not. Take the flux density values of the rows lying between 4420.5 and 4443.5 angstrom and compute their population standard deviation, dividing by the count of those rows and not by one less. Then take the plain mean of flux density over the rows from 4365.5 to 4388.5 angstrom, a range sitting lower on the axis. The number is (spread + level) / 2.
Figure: 3.33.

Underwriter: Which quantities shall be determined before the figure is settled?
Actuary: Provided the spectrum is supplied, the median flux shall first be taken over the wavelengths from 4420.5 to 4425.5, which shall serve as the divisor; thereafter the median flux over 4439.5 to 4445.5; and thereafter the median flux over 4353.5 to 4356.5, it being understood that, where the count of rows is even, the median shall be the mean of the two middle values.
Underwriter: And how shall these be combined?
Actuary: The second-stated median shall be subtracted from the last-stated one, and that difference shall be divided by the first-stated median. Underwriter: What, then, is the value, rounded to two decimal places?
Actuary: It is 0.23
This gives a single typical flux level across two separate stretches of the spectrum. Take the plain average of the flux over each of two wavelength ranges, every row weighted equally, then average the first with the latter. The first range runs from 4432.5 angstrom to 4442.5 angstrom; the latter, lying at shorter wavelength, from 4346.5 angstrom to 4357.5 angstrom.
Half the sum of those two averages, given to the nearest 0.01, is 5.61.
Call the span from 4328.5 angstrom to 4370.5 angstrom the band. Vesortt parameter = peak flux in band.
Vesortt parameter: 6.35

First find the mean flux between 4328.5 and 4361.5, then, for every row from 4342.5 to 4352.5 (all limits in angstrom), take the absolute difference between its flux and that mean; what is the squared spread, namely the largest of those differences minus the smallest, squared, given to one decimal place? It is 1.9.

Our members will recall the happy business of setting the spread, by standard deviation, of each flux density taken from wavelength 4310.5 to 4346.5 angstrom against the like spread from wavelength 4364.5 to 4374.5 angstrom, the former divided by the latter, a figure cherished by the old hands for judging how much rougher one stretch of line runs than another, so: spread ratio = 1.0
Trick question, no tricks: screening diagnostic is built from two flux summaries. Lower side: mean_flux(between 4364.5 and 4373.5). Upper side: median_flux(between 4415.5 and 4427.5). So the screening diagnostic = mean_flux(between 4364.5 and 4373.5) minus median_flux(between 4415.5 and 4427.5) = 0.47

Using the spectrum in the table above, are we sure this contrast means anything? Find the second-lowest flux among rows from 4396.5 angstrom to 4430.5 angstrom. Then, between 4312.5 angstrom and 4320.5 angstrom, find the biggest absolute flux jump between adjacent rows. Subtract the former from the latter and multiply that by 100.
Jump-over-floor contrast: -524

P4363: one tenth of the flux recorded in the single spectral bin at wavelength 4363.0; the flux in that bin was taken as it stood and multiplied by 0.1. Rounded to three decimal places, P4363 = 0.504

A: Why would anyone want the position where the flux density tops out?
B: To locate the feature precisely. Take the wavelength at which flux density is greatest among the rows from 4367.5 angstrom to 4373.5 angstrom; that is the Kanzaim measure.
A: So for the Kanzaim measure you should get 4373.0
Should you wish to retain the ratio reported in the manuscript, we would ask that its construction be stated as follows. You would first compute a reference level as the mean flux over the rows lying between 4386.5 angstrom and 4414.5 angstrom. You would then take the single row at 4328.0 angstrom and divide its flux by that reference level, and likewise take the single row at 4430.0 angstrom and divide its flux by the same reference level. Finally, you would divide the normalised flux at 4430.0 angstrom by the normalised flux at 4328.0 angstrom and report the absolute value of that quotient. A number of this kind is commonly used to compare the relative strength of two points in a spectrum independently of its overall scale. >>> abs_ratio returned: 1.07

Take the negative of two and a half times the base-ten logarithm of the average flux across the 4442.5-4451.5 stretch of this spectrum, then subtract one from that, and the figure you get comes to -2.88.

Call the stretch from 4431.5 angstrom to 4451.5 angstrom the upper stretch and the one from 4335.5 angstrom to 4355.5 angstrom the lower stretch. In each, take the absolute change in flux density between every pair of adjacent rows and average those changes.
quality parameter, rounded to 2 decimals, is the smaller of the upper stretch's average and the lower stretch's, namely 0.16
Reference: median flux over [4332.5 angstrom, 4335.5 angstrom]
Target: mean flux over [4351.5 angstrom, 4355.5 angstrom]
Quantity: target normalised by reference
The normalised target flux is 1.07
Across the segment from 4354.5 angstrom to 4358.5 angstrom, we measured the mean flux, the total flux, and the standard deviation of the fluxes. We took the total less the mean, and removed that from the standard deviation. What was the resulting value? -19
